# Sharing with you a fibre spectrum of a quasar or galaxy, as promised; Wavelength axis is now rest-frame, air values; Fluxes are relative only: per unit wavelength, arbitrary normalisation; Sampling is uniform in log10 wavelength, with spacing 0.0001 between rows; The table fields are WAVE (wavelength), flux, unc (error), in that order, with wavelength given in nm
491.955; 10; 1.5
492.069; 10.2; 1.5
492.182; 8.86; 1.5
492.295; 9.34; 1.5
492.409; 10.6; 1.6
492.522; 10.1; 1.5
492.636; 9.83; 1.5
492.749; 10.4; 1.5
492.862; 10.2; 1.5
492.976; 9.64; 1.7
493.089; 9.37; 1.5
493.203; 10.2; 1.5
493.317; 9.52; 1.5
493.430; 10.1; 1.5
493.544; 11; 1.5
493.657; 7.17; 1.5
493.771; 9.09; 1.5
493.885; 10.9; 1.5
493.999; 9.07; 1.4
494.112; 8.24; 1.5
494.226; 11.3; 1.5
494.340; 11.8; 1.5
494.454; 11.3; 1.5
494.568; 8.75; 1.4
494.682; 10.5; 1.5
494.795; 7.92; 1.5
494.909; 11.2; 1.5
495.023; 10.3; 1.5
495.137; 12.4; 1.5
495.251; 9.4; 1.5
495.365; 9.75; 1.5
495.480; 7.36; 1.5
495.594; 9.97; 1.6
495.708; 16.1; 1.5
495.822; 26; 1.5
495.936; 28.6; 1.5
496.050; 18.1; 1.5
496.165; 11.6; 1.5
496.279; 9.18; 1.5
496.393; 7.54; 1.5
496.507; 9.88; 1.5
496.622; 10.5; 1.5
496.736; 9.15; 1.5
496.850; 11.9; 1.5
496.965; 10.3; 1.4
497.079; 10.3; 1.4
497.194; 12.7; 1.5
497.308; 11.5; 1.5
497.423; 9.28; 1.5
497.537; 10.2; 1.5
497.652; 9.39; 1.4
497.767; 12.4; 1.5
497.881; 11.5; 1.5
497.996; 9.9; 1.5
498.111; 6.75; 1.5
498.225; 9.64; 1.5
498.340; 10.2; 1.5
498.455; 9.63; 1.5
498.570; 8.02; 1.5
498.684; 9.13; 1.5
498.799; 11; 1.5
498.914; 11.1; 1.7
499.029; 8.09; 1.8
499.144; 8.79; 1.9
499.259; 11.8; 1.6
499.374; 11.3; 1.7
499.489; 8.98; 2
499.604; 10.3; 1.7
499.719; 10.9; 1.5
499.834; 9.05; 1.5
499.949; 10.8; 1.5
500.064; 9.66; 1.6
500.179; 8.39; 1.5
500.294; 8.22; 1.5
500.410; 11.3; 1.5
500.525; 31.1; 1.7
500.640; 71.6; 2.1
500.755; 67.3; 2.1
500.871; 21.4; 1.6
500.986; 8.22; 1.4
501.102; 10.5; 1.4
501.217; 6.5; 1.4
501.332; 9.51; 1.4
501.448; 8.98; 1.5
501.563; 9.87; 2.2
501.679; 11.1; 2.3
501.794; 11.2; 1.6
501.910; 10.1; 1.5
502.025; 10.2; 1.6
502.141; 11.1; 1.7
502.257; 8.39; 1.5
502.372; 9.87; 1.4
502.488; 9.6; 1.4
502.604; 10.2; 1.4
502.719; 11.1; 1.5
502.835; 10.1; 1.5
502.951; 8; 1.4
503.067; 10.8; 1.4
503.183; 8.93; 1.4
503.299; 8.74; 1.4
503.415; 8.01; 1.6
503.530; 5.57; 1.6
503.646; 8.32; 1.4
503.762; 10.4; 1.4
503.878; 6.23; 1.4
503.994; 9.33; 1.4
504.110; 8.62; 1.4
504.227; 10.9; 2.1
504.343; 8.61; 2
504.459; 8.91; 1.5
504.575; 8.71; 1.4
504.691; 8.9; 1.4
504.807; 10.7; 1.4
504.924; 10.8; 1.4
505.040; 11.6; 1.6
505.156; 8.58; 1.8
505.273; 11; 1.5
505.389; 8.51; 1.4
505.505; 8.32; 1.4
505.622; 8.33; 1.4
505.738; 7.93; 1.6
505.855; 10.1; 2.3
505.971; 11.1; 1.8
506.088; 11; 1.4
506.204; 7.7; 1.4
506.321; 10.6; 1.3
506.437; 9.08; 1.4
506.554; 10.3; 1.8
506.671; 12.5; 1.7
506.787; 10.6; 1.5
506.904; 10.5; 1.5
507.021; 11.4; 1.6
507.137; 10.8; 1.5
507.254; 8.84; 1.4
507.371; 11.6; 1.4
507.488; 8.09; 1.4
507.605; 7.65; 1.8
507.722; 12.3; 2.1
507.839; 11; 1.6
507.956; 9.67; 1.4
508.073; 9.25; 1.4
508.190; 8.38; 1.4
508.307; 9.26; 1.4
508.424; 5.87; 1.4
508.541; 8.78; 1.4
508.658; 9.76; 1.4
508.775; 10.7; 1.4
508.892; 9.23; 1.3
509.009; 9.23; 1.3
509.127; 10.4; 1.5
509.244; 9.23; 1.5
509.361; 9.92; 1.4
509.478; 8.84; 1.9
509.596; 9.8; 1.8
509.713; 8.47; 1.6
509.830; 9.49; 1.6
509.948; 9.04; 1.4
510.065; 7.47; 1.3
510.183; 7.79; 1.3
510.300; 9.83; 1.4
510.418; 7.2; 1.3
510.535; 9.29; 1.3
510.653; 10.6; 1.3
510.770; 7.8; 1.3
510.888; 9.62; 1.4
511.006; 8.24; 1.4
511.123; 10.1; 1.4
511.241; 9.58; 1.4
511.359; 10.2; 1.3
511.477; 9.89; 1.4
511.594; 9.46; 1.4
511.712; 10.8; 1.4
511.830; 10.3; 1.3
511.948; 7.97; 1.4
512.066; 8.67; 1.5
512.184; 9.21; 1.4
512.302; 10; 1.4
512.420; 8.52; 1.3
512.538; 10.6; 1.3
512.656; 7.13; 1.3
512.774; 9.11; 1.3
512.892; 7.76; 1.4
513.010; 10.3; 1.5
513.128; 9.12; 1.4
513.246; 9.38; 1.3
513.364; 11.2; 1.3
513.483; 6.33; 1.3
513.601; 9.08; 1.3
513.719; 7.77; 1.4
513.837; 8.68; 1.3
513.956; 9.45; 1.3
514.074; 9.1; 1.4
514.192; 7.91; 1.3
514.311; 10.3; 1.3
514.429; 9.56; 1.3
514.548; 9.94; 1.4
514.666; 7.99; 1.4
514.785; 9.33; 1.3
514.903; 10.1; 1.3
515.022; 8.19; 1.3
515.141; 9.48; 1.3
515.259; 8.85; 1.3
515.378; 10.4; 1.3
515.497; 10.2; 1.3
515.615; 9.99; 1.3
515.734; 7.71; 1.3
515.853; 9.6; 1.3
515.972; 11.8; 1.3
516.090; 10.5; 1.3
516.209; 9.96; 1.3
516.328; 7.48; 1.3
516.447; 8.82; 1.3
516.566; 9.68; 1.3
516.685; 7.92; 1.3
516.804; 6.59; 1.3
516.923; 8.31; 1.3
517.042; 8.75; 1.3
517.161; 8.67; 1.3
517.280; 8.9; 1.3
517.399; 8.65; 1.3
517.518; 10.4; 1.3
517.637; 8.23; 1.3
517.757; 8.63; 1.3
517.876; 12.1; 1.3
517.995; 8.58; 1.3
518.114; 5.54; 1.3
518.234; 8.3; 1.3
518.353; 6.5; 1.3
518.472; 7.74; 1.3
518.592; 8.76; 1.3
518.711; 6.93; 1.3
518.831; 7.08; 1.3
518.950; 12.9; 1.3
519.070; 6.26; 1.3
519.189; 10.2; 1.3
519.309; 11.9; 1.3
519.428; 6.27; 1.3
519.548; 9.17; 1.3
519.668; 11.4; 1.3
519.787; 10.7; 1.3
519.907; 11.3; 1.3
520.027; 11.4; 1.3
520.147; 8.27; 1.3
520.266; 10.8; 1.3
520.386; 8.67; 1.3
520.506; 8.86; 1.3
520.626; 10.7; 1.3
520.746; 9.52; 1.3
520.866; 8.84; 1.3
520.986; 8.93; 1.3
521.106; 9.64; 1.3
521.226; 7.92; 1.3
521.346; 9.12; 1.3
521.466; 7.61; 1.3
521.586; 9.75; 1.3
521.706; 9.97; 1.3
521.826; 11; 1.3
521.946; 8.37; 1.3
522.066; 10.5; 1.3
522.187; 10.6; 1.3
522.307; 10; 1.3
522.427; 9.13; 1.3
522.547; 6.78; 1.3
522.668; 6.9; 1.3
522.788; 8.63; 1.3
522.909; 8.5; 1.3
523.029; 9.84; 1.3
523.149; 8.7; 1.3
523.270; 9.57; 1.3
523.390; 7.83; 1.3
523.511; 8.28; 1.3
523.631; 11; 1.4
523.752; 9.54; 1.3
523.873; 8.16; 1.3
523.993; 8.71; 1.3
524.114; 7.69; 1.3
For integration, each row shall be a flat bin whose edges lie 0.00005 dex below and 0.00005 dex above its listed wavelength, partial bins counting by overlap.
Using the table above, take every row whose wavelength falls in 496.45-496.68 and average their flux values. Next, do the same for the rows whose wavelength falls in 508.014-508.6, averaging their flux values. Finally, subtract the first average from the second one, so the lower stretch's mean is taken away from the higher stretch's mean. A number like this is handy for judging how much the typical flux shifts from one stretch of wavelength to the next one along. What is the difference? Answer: -1.9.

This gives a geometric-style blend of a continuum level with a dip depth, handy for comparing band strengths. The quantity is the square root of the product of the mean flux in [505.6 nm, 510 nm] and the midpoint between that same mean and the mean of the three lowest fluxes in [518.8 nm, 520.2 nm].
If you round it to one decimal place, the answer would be 8.8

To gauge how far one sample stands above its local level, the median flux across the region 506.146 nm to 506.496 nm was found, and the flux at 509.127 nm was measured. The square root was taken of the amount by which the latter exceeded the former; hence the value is 1.15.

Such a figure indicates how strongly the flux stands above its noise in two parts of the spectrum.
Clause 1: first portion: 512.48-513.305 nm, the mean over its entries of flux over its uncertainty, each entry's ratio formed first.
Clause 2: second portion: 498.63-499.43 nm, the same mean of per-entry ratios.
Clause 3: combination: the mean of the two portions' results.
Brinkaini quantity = 6.42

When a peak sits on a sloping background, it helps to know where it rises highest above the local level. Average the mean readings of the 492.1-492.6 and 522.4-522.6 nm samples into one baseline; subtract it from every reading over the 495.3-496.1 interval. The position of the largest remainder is 495.936 nm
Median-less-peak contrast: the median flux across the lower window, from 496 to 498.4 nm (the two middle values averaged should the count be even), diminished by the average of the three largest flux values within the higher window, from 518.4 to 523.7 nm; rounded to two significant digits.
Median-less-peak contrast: -1.9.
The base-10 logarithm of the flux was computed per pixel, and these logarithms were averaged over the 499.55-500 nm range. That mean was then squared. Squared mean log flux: 1.02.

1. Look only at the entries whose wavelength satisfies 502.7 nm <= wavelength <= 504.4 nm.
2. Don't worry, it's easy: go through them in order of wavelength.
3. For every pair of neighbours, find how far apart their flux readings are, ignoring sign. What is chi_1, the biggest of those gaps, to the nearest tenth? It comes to 4.2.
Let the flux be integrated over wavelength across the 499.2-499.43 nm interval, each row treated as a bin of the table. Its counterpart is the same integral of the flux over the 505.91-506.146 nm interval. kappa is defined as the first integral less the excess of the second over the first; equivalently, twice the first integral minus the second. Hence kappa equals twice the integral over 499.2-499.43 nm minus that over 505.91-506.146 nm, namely 2.7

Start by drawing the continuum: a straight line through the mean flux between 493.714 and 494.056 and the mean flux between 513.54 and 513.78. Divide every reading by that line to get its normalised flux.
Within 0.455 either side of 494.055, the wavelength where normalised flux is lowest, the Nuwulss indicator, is 493.657 nm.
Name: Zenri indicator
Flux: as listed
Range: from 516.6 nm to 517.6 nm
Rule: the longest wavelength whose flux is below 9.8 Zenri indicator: 517.399 nm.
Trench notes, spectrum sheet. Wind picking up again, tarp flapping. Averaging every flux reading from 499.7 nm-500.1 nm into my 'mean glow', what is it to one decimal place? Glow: 10.1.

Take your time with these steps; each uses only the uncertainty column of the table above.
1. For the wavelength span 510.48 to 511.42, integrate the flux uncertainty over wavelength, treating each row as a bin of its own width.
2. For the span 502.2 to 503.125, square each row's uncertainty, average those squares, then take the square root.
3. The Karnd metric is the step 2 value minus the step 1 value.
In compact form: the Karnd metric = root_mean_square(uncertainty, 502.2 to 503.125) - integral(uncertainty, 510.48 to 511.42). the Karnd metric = 0.17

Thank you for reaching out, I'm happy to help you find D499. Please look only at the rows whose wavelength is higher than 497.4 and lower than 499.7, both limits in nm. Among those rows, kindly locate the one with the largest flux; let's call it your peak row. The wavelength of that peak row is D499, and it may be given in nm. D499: 497.767 nm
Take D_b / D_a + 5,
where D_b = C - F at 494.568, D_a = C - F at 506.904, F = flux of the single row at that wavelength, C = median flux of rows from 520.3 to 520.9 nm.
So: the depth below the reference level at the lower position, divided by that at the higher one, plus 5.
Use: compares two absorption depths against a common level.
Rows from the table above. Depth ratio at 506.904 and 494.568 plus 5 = 4.9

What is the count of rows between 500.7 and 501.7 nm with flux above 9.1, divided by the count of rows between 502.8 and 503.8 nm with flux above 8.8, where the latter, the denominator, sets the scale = 1.5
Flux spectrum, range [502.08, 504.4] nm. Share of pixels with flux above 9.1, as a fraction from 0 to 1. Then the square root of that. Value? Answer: 0.71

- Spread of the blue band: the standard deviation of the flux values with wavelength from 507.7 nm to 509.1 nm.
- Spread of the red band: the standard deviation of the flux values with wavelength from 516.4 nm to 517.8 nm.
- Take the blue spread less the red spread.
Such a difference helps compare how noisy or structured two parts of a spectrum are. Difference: 0.6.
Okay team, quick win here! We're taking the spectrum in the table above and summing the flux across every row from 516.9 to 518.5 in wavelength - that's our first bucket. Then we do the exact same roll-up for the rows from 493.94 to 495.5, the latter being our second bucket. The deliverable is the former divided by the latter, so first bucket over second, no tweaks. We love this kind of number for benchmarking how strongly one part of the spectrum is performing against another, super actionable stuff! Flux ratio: 0.86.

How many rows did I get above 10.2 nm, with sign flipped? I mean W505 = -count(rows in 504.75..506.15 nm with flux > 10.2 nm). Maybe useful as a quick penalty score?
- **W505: -6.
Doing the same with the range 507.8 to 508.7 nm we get -1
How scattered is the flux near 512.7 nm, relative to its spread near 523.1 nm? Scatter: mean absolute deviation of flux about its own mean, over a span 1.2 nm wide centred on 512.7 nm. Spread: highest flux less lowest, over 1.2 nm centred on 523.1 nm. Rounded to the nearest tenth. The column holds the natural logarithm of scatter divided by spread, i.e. -1.7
